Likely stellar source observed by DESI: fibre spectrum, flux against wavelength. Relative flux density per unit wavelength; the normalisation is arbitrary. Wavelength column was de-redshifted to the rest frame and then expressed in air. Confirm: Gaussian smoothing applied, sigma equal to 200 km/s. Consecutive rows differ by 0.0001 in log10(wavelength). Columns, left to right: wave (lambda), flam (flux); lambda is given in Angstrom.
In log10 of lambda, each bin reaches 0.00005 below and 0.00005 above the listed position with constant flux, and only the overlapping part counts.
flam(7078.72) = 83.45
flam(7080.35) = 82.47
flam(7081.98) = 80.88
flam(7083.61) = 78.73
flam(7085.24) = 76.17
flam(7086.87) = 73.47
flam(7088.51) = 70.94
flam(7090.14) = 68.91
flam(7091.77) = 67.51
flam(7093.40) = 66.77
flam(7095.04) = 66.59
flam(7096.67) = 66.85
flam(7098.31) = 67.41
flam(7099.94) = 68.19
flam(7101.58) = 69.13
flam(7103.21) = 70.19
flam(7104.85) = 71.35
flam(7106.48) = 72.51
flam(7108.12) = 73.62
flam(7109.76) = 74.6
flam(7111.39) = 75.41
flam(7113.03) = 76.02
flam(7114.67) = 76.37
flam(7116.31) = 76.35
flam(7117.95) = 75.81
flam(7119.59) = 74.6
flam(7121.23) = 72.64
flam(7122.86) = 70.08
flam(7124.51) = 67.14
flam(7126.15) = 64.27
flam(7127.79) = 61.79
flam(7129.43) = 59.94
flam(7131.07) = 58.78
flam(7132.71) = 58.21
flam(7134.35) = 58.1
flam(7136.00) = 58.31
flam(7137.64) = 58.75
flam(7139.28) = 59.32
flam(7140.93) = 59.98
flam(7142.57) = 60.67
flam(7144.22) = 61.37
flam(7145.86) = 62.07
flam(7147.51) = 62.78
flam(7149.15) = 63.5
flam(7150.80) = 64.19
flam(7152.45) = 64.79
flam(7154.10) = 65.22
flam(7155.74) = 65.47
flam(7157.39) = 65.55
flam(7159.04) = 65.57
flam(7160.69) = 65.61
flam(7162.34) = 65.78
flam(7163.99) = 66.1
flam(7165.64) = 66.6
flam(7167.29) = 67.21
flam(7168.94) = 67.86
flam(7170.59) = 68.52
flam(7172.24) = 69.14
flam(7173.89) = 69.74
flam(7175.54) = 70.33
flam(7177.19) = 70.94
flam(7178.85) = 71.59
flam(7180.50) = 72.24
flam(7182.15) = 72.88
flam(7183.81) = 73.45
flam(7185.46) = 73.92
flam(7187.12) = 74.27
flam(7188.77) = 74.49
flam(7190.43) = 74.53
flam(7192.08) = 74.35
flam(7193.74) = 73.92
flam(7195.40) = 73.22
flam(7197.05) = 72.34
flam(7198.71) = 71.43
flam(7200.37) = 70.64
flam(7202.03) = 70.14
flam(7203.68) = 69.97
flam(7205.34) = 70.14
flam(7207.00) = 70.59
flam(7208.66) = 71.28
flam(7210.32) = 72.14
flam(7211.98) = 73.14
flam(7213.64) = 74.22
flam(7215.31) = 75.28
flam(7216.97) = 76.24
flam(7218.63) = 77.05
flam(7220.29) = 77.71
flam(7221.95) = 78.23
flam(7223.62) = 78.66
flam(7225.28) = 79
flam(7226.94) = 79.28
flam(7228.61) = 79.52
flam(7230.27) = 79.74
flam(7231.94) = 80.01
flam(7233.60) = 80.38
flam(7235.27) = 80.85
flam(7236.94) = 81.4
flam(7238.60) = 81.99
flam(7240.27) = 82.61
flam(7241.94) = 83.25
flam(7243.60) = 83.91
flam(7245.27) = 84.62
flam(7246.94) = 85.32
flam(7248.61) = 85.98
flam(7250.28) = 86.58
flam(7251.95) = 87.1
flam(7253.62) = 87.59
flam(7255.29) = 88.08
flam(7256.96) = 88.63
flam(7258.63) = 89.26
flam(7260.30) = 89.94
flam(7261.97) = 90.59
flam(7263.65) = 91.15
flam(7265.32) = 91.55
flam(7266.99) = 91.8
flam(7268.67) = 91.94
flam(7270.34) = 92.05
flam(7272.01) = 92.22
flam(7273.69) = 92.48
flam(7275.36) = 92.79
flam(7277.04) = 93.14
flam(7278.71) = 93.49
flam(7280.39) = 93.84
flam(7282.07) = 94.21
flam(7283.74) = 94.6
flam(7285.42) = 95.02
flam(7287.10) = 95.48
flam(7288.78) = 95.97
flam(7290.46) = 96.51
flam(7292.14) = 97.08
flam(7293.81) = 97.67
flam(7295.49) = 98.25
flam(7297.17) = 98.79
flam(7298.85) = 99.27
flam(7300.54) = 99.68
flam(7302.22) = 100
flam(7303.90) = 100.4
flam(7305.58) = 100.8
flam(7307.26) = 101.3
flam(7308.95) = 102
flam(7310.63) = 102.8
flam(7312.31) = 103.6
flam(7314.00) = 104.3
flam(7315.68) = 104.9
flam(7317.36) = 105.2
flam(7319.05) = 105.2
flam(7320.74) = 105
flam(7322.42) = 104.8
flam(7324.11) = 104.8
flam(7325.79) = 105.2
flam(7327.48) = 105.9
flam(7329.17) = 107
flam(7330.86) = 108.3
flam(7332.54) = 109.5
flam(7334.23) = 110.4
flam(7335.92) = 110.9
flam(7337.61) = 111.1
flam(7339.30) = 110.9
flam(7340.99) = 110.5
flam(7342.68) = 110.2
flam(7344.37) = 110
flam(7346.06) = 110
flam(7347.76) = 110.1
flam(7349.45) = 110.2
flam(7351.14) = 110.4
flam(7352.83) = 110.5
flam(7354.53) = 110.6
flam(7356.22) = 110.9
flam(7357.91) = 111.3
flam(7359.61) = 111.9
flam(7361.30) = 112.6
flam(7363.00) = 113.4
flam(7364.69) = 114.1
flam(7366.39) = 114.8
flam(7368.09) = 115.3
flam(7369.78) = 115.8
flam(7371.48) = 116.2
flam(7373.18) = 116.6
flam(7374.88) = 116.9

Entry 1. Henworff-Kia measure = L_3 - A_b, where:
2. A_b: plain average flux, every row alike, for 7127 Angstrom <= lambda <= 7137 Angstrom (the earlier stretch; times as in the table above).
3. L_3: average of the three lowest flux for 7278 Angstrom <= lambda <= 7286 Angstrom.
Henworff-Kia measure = 35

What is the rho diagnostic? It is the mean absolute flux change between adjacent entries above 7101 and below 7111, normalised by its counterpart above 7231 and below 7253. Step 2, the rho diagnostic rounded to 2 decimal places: 1.85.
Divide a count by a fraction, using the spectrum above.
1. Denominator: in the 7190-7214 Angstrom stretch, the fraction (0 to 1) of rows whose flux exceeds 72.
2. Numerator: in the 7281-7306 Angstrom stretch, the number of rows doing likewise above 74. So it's 28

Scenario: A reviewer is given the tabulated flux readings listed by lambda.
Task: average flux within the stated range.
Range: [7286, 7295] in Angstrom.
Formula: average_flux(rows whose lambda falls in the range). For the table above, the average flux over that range 97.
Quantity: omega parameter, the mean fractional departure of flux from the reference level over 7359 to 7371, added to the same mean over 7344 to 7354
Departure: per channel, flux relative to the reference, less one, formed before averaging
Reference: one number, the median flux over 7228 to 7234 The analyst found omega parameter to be 0.8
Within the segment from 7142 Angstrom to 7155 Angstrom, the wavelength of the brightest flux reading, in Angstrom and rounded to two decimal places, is 7154.10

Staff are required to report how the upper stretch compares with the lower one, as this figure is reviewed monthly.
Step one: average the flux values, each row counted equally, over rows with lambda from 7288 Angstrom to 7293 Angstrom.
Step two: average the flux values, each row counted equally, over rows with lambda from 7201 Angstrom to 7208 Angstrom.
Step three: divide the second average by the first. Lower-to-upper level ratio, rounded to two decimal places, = 0.73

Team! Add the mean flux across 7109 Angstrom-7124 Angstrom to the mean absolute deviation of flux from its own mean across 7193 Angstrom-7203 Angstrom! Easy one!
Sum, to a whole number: 76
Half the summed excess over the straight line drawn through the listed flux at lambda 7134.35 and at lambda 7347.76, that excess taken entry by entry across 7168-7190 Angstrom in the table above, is 17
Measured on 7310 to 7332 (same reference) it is 11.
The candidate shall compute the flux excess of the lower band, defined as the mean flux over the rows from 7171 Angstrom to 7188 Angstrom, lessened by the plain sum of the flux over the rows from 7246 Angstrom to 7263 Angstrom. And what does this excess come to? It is -807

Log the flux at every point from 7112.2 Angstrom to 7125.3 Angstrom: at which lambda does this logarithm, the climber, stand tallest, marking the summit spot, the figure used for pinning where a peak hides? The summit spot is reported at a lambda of 7114.67 Angstrom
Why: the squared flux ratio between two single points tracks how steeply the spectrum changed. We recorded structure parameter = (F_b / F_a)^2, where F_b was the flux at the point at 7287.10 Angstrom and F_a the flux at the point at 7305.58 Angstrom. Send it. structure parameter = 0.90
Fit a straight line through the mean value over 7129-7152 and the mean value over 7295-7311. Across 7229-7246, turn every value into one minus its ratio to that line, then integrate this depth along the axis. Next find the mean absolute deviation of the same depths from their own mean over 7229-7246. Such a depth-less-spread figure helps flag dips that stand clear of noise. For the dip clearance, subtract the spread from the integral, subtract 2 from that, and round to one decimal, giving -1.5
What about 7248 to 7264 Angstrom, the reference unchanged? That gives -1.9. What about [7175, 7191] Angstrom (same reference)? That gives -2.5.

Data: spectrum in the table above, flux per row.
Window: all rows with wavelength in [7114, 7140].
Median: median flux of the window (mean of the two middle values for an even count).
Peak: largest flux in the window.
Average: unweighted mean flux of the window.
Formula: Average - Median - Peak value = -74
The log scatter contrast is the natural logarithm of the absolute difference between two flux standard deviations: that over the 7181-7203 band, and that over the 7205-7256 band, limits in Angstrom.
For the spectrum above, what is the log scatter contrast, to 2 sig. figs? 1.3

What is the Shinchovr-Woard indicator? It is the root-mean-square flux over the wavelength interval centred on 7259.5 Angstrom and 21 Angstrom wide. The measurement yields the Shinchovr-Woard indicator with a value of 90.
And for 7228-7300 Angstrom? 90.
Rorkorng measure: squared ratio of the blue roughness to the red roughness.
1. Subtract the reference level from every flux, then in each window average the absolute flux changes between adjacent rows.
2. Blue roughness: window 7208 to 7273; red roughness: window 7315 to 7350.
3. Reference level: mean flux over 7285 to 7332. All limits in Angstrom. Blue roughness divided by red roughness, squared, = 1.8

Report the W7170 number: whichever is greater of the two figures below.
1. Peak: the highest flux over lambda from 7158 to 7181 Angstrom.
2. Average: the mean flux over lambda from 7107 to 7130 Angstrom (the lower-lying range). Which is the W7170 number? 72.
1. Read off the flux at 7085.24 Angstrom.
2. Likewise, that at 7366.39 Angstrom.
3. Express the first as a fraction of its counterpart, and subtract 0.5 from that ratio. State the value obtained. 0.16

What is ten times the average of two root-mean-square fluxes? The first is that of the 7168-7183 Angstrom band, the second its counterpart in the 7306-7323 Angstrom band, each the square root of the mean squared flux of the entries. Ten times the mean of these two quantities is 871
